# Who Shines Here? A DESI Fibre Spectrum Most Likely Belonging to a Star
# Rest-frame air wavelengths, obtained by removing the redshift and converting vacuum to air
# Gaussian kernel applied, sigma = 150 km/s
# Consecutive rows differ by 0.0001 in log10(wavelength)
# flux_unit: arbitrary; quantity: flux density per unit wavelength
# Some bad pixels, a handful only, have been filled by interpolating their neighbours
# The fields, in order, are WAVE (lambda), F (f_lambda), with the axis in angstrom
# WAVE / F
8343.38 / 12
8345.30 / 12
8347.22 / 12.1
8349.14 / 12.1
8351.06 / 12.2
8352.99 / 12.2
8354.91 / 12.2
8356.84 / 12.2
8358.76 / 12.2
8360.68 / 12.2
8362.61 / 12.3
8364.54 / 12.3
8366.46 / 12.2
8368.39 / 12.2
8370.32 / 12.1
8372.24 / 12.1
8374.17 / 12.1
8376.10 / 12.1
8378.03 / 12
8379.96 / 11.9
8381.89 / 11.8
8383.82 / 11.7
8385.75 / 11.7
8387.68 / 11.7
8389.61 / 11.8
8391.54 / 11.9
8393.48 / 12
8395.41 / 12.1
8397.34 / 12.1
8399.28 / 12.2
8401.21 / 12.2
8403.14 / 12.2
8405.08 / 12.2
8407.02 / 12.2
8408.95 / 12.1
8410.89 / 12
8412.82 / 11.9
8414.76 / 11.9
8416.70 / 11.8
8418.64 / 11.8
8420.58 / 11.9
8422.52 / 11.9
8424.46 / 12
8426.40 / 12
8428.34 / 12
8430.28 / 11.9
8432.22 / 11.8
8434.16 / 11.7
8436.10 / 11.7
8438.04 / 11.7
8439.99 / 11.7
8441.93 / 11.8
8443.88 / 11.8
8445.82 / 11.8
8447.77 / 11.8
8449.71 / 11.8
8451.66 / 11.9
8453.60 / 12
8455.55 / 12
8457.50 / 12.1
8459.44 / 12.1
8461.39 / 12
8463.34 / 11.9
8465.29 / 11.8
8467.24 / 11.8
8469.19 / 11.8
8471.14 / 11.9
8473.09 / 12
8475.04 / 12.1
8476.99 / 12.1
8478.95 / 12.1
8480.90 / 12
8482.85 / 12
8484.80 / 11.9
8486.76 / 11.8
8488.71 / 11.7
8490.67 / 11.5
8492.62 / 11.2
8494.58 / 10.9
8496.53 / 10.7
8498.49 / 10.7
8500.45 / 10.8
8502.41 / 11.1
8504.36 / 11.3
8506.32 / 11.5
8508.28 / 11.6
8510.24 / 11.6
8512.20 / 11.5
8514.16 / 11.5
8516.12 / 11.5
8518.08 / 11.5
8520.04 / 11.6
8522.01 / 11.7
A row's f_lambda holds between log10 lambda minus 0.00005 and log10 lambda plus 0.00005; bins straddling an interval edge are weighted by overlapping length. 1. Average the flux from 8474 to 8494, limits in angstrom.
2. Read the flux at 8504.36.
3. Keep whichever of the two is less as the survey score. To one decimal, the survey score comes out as 11.3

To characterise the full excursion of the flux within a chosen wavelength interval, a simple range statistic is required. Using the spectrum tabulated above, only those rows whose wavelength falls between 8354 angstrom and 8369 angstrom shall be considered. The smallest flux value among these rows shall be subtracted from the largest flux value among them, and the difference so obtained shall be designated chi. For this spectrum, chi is 0.10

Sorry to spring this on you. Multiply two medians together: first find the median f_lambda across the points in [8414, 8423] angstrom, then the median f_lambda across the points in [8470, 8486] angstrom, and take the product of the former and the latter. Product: 142.8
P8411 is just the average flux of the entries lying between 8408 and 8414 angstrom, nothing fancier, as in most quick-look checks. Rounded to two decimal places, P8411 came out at 12.00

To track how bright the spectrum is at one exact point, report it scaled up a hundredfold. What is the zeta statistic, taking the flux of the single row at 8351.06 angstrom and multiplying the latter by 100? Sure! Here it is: 1220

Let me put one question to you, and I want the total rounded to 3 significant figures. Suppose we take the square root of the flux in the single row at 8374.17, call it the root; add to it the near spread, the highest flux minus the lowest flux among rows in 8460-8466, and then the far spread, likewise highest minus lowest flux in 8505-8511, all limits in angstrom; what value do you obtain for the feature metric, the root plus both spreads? 3.78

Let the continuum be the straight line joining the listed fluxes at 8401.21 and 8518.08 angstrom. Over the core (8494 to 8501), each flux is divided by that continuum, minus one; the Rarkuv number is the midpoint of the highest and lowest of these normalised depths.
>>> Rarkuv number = -0.072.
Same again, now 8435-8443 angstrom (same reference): -0.019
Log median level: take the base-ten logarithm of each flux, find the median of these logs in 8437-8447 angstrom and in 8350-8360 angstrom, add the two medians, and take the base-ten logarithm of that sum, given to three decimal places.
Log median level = 0.334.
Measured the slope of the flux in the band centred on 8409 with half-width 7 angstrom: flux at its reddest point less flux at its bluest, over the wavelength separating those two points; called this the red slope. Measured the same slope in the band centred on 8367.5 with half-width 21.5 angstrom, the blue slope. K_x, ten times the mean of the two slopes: -0.18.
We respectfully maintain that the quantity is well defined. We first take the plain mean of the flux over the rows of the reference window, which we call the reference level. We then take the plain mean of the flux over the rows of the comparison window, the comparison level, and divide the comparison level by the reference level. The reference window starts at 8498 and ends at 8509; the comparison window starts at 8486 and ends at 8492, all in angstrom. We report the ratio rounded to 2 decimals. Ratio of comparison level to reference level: 1.04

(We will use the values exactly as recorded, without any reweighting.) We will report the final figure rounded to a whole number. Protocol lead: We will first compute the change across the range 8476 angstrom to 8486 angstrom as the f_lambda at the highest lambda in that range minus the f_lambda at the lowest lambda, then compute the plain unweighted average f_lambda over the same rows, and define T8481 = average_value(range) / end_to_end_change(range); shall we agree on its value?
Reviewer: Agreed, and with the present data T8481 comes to -60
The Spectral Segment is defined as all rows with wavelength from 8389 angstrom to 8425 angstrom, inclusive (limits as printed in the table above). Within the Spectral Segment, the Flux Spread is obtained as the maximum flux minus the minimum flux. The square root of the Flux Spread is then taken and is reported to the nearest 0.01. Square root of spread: 0.63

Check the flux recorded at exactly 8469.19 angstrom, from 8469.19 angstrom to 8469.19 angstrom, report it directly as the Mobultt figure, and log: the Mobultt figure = 11.8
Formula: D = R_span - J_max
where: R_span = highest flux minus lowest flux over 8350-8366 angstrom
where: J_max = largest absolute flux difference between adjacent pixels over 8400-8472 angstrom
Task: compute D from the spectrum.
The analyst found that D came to 0.00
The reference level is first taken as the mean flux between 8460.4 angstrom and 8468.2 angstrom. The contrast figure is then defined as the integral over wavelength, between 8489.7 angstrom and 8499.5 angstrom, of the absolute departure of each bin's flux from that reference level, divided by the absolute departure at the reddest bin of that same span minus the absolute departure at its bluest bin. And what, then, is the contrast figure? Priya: 11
